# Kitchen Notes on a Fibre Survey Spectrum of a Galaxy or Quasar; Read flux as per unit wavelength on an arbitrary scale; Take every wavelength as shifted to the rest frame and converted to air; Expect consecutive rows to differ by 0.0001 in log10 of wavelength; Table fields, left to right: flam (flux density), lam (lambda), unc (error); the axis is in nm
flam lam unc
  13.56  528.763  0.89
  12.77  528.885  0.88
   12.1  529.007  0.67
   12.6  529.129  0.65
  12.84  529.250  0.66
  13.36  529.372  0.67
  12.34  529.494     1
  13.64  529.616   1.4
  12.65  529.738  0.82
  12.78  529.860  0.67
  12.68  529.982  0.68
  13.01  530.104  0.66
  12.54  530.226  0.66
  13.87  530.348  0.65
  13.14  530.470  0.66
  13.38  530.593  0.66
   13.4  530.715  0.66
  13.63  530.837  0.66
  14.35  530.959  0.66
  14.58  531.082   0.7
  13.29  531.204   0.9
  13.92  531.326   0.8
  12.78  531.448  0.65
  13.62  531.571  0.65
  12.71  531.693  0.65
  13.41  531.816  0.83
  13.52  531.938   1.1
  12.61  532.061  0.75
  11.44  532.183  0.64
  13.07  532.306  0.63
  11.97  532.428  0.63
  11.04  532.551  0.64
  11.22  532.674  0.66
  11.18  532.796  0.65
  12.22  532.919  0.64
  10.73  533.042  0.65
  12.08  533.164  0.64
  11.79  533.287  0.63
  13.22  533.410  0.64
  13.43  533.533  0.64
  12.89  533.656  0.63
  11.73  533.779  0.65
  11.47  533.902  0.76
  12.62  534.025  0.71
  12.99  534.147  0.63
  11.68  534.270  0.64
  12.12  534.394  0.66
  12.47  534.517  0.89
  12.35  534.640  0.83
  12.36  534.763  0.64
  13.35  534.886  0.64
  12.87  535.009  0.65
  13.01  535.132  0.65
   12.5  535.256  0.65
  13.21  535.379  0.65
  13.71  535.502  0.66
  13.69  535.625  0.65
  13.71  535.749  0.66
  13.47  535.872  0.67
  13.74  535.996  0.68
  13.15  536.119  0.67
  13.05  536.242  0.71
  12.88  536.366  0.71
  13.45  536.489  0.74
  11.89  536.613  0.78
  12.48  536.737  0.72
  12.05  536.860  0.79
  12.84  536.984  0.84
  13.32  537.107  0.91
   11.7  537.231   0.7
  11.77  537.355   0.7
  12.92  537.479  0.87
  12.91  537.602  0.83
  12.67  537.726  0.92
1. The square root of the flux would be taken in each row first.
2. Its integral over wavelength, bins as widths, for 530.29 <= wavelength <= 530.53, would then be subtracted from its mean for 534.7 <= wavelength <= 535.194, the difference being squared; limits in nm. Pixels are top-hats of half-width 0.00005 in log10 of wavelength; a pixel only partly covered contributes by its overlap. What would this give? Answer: 7.3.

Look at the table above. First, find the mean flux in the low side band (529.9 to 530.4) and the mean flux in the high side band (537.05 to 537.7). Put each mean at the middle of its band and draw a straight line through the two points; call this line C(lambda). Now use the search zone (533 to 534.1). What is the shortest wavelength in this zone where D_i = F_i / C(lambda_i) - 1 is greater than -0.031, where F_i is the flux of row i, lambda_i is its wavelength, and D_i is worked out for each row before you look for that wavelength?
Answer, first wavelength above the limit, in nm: 533.410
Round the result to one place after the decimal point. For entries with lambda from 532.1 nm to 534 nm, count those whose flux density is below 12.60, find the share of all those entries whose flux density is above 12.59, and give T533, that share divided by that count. 0.0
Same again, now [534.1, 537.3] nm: 0.1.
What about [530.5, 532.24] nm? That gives 0.9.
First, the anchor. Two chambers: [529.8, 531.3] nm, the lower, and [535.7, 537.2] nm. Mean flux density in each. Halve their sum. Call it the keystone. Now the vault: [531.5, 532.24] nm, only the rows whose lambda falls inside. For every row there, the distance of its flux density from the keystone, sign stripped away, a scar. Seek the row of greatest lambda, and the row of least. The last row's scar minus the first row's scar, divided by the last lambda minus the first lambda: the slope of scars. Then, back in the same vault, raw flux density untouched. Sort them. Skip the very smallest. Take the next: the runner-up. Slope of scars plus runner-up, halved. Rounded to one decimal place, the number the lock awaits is 7.4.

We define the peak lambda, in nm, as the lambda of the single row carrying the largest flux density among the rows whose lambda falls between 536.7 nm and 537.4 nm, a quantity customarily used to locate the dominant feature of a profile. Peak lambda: 537.107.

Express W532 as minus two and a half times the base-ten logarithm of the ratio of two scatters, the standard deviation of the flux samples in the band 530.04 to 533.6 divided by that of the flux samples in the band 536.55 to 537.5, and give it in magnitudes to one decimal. -0.6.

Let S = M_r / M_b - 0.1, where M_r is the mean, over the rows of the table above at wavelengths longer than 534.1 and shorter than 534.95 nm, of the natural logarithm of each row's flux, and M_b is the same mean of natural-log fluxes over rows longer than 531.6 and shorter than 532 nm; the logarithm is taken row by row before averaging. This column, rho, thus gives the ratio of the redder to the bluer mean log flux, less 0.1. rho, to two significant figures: 0.88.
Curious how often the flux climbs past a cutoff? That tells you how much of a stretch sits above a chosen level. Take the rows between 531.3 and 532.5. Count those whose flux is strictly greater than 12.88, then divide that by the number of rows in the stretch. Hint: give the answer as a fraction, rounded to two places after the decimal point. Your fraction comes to 0.50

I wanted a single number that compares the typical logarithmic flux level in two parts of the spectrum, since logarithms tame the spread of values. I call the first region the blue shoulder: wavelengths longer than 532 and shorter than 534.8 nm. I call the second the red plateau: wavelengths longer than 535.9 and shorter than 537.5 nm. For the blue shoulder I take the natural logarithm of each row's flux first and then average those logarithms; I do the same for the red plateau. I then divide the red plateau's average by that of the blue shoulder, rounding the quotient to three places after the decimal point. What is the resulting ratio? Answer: 1.019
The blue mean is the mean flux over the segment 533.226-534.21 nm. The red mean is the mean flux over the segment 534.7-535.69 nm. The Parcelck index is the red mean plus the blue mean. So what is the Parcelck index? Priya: 25.6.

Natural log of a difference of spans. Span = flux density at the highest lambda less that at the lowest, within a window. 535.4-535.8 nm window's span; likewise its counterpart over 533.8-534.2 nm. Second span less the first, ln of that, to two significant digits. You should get 0.42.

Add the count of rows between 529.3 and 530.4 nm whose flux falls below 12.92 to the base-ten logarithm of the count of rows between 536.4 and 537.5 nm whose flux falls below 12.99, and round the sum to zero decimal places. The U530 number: 6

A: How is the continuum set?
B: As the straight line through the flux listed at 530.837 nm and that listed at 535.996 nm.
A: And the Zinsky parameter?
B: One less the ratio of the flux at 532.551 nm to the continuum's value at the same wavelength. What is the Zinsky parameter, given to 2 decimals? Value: 0.19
